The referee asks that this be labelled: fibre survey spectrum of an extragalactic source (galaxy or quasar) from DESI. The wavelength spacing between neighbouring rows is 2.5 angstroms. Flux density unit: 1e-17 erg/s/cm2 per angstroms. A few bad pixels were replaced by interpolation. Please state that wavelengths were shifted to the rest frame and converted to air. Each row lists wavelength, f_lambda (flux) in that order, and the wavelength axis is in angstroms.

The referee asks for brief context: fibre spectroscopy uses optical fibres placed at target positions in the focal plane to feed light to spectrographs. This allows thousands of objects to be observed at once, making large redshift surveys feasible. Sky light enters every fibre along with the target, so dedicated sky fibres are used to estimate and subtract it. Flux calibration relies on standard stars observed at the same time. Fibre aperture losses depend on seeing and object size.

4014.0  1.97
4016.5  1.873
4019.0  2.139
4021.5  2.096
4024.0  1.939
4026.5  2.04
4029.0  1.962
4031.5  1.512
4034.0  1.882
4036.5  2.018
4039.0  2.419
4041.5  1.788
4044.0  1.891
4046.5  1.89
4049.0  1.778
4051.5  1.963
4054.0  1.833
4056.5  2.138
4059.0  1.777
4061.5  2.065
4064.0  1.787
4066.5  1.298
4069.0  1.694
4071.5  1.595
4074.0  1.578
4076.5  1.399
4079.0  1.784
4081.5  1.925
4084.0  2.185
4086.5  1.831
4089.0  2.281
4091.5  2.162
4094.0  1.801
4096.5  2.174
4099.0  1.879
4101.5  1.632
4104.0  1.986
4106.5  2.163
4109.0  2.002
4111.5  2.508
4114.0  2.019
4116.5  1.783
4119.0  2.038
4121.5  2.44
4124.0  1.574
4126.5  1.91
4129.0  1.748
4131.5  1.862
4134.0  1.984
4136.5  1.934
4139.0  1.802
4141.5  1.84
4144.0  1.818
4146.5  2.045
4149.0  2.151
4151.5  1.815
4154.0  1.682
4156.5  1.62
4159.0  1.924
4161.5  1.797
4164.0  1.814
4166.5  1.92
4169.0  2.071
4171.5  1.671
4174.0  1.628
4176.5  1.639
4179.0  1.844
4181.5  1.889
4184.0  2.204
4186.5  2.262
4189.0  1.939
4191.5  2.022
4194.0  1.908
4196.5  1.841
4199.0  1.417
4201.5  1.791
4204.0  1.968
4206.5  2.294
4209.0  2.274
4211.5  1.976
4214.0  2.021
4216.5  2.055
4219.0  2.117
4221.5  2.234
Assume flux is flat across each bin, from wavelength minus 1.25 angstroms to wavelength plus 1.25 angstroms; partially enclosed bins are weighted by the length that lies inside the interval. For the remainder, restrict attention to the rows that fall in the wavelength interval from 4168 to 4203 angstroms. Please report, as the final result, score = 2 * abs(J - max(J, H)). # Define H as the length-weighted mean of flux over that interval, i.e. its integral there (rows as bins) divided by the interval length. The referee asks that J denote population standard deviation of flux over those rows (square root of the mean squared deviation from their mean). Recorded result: 3.28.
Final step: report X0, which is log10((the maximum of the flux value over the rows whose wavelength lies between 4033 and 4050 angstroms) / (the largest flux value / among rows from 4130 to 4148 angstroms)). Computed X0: 0.07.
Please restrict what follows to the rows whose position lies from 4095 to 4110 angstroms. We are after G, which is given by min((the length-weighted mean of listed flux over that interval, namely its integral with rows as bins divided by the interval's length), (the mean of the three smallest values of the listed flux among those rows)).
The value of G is 1.83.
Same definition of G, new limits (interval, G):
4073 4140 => 1.52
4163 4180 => 1.65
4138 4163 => 1.70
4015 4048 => 1.72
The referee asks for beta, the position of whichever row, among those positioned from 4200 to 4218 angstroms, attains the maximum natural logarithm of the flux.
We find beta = 4206.5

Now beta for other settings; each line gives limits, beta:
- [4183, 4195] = 4186.5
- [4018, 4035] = 4019.0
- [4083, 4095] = 4089.0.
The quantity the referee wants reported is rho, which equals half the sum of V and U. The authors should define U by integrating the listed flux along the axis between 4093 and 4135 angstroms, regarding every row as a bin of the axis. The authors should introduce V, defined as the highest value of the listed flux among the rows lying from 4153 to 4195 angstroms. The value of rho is 42.5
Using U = 82.8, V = 2.262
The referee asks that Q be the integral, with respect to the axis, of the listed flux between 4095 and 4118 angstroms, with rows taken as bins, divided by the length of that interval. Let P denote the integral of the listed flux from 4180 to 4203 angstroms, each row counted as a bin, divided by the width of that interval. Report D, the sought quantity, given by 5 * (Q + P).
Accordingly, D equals 19.67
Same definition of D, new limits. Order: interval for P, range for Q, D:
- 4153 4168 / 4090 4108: 18.88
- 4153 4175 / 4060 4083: 17.41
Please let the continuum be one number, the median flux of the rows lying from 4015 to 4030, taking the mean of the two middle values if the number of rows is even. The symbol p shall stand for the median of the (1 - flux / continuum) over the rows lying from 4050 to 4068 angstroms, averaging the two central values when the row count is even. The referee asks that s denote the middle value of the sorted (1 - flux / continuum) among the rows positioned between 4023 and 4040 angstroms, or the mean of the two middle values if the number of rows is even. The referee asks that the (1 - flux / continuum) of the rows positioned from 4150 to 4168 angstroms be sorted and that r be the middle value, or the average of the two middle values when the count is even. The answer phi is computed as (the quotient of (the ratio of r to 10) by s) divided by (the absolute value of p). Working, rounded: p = 0.08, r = 0.093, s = 0.02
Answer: 6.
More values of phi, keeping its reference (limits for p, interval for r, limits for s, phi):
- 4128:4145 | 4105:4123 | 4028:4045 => 0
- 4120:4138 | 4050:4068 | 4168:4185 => 2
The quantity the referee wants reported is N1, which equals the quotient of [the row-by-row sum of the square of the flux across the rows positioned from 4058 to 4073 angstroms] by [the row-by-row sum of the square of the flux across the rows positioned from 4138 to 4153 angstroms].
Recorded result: 0.80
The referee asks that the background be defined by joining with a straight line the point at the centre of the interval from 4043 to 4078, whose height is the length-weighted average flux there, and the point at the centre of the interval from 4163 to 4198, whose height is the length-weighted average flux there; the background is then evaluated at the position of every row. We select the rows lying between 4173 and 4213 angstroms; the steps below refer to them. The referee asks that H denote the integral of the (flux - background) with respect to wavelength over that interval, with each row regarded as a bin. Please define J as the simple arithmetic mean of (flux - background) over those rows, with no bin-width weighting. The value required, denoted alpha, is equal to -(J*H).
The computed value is 0.0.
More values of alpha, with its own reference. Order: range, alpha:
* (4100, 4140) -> -0.7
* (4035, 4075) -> -0.3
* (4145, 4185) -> 0.0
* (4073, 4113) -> -1.0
